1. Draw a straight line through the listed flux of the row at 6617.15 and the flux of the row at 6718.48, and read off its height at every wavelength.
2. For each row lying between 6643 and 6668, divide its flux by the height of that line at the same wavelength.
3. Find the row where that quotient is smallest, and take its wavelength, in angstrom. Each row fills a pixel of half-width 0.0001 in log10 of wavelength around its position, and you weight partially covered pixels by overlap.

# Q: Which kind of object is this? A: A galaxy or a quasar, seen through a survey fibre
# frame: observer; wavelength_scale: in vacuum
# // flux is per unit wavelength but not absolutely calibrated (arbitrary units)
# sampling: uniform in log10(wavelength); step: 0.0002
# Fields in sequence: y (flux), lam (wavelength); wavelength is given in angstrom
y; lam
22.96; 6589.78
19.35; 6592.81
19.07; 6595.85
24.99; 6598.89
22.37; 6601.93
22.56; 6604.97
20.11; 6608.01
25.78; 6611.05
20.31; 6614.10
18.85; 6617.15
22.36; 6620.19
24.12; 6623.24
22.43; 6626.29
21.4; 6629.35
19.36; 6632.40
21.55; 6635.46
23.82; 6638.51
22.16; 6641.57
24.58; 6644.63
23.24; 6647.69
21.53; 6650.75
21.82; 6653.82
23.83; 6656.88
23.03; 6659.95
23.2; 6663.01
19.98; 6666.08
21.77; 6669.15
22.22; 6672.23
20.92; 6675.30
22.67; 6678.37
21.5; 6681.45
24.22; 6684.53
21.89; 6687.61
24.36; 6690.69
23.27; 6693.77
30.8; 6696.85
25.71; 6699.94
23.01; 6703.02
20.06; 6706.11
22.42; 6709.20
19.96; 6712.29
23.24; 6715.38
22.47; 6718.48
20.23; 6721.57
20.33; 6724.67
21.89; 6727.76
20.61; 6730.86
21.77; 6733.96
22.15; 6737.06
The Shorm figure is 6666.08 angstrom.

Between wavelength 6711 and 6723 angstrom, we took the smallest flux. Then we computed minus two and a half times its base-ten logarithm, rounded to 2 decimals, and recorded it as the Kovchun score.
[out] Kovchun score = -3.25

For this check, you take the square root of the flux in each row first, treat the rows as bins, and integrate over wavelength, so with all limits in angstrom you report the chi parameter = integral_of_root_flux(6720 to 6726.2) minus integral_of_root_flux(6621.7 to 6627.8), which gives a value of -1.5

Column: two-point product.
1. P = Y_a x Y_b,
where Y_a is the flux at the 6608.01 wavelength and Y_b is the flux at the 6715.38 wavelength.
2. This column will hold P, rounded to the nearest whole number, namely 467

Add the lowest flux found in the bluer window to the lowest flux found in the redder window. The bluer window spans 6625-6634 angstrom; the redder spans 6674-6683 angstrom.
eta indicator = 40.3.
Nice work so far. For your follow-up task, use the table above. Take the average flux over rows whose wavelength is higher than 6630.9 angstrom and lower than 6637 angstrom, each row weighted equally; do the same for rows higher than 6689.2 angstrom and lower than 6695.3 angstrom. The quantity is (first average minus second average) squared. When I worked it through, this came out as 11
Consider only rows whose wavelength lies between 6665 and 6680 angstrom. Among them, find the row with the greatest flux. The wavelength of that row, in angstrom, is 6678.37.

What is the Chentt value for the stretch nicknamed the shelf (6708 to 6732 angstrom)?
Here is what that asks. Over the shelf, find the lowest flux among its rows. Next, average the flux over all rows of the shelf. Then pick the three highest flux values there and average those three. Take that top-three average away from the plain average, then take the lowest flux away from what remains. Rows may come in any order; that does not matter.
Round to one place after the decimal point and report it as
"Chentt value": -21.3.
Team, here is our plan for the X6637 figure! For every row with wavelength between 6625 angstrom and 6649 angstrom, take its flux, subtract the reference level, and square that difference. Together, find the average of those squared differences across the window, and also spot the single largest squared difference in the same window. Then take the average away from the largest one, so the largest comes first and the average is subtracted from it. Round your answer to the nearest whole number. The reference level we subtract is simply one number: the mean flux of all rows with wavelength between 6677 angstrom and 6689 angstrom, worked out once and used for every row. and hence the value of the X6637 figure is 8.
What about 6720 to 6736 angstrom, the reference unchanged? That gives 2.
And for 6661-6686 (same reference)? 5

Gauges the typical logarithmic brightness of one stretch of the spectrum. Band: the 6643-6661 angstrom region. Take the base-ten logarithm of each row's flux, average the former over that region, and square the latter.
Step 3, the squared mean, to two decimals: 1.85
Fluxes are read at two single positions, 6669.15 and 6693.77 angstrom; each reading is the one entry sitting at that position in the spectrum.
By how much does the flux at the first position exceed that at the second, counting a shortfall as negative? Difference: -1.5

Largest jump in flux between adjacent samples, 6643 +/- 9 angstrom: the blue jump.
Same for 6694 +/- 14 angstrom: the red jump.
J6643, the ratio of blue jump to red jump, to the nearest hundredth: 0.32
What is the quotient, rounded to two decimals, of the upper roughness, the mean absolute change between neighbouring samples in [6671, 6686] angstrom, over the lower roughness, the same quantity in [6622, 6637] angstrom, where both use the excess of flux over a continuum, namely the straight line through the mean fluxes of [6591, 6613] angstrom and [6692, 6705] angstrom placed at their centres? 0.97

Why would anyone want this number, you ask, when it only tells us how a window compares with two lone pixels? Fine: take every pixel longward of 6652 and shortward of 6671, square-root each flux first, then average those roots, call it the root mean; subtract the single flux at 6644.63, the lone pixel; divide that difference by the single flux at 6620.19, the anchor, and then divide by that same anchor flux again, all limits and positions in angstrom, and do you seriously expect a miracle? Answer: -0.0397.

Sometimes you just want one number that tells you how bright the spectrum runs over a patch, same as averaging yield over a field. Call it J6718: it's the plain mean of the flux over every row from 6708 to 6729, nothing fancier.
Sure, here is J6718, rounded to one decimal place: 21.5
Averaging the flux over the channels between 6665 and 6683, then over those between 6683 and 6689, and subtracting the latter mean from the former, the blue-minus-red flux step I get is -1.5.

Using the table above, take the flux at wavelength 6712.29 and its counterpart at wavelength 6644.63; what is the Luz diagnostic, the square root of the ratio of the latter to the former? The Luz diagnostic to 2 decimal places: 1.11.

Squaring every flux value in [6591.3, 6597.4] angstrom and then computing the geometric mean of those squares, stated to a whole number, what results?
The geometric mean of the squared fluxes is 369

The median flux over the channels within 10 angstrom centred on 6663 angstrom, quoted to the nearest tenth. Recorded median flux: 23.0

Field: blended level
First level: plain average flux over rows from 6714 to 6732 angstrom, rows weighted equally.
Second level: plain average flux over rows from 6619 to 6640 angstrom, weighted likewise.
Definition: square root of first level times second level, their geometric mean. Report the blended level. 21.8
